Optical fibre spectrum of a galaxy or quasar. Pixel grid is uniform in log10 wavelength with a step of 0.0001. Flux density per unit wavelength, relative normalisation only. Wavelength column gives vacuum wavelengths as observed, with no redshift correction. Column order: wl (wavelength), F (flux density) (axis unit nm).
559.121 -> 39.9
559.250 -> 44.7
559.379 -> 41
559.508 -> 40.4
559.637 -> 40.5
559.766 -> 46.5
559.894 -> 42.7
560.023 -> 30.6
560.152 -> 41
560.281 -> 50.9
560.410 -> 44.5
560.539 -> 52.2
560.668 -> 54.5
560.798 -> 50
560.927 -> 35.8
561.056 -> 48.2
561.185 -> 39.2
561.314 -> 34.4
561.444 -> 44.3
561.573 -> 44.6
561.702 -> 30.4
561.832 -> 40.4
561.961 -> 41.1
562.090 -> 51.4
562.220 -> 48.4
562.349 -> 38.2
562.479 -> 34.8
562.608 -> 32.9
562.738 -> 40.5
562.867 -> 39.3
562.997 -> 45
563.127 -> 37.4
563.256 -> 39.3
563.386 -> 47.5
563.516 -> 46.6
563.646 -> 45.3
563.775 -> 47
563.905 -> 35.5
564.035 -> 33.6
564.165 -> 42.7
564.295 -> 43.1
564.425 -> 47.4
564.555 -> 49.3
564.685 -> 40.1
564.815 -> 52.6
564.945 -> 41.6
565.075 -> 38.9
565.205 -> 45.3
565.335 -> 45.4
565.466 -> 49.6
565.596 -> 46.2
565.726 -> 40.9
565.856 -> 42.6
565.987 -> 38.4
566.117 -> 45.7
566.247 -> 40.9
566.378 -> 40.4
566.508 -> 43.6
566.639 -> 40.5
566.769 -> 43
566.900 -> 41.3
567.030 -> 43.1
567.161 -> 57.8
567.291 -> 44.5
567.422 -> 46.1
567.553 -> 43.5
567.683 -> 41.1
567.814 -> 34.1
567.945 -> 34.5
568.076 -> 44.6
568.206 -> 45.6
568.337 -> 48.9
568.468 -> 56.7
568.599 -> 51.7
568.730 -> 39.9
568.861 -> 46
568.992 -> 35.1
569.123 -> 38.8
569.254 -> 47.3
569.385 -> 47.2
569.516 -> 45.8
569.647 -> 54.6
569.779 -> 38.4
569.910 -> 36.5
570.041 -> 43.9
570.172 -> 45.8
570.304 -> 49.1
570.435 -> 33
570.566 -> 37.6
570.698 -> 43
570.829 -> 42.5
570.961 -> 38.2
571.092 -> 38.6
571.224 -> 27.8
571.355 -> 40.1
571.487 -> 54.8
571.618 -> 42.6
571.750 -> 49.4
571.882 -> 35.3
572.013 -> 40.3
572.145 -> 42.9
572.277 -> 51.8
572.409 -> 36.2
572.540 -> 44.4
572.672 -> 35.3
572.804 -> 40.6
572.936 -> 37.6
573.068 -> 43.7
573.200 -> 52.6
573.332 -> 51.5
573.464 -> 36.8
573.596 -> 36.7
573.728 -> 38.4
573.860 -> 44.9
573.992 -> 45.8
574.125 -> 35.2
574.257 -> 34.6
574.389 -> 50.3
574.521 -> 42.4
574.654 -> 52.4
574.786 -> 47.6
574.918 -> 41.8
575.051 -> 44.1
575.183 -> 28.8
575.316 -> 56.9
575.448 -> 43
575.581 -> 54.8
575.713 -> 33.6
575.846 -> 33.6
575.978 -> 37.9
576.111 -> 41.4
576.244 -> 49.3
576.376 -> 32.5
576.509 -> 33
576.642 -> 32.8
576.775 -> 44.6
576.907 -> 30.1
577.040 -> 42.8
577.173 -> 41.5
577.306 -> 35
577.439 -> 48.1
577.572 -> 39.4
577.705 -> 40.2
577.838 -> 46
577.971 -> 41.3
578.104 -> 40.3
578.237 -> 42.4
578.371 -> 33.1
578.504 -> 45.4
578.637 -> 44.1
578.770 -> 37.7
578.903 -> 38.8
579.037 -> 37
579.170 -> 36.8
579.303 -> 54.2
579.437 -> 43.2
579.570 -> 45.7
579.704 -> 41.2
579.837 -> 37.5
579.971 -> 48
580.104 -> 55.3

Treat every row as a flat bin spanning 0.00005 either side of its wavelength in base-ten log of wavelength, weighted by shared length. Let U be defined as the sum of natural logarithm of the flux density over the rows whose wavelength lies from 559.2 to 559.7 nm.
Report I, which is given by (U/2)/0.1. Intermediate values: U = 14.9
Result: 74.6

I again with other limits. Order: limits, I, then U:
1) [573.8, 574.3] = 73.7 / 14.7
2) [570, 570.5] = 75.0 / 15.0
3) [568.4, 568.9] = 77.5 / 15.5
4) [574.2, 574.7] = 75.8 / 15.2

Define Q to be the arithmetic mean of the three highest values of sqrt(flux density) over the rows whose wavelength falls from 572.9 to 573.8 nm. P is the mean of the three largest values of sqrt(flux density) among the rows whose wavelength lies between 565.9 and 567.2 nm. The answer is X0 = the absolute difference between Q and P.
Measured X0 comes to 0.0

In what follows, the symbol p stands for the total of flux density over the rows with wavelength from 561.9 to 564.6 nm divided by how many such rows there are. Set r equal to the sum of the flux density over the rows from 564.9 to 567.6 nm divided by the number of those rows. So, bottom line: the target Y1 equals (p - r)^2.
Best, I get 2.5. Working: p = 42.2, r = 43.8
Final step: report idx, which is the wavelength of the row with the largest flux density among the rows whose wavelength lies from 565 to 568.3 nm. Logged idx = 567.161 nm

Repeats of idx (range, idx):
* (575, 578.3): 575.316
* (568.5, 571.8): 571.487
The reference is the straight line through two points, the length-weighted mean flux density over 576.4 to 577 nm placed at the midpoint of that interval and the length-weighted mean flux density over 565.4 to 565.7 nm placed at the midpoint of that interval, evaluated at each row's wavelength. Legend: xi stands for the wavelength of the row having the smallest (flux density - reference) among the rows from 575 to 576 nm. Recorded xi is 575.183 nm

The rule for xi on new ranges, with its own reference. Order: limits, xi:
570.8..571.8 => 571.224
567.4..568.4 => 567.814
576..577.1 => 576.907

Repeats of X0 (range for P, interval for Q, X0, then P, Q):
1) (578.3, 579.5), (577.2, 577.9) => 0.2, 6.91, 6.69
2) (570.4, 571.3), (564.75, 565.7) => 0.6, 6.43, 7.03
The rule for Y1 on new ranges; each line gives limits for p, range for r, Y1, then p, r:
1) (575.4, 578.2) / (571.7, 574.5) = 4.2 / 40.1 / 42.1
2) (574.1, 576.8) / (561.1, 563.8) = 0.0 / 41.5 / 41.3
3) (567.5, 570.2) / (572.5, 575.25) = 2.7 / 43.8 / 42.2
